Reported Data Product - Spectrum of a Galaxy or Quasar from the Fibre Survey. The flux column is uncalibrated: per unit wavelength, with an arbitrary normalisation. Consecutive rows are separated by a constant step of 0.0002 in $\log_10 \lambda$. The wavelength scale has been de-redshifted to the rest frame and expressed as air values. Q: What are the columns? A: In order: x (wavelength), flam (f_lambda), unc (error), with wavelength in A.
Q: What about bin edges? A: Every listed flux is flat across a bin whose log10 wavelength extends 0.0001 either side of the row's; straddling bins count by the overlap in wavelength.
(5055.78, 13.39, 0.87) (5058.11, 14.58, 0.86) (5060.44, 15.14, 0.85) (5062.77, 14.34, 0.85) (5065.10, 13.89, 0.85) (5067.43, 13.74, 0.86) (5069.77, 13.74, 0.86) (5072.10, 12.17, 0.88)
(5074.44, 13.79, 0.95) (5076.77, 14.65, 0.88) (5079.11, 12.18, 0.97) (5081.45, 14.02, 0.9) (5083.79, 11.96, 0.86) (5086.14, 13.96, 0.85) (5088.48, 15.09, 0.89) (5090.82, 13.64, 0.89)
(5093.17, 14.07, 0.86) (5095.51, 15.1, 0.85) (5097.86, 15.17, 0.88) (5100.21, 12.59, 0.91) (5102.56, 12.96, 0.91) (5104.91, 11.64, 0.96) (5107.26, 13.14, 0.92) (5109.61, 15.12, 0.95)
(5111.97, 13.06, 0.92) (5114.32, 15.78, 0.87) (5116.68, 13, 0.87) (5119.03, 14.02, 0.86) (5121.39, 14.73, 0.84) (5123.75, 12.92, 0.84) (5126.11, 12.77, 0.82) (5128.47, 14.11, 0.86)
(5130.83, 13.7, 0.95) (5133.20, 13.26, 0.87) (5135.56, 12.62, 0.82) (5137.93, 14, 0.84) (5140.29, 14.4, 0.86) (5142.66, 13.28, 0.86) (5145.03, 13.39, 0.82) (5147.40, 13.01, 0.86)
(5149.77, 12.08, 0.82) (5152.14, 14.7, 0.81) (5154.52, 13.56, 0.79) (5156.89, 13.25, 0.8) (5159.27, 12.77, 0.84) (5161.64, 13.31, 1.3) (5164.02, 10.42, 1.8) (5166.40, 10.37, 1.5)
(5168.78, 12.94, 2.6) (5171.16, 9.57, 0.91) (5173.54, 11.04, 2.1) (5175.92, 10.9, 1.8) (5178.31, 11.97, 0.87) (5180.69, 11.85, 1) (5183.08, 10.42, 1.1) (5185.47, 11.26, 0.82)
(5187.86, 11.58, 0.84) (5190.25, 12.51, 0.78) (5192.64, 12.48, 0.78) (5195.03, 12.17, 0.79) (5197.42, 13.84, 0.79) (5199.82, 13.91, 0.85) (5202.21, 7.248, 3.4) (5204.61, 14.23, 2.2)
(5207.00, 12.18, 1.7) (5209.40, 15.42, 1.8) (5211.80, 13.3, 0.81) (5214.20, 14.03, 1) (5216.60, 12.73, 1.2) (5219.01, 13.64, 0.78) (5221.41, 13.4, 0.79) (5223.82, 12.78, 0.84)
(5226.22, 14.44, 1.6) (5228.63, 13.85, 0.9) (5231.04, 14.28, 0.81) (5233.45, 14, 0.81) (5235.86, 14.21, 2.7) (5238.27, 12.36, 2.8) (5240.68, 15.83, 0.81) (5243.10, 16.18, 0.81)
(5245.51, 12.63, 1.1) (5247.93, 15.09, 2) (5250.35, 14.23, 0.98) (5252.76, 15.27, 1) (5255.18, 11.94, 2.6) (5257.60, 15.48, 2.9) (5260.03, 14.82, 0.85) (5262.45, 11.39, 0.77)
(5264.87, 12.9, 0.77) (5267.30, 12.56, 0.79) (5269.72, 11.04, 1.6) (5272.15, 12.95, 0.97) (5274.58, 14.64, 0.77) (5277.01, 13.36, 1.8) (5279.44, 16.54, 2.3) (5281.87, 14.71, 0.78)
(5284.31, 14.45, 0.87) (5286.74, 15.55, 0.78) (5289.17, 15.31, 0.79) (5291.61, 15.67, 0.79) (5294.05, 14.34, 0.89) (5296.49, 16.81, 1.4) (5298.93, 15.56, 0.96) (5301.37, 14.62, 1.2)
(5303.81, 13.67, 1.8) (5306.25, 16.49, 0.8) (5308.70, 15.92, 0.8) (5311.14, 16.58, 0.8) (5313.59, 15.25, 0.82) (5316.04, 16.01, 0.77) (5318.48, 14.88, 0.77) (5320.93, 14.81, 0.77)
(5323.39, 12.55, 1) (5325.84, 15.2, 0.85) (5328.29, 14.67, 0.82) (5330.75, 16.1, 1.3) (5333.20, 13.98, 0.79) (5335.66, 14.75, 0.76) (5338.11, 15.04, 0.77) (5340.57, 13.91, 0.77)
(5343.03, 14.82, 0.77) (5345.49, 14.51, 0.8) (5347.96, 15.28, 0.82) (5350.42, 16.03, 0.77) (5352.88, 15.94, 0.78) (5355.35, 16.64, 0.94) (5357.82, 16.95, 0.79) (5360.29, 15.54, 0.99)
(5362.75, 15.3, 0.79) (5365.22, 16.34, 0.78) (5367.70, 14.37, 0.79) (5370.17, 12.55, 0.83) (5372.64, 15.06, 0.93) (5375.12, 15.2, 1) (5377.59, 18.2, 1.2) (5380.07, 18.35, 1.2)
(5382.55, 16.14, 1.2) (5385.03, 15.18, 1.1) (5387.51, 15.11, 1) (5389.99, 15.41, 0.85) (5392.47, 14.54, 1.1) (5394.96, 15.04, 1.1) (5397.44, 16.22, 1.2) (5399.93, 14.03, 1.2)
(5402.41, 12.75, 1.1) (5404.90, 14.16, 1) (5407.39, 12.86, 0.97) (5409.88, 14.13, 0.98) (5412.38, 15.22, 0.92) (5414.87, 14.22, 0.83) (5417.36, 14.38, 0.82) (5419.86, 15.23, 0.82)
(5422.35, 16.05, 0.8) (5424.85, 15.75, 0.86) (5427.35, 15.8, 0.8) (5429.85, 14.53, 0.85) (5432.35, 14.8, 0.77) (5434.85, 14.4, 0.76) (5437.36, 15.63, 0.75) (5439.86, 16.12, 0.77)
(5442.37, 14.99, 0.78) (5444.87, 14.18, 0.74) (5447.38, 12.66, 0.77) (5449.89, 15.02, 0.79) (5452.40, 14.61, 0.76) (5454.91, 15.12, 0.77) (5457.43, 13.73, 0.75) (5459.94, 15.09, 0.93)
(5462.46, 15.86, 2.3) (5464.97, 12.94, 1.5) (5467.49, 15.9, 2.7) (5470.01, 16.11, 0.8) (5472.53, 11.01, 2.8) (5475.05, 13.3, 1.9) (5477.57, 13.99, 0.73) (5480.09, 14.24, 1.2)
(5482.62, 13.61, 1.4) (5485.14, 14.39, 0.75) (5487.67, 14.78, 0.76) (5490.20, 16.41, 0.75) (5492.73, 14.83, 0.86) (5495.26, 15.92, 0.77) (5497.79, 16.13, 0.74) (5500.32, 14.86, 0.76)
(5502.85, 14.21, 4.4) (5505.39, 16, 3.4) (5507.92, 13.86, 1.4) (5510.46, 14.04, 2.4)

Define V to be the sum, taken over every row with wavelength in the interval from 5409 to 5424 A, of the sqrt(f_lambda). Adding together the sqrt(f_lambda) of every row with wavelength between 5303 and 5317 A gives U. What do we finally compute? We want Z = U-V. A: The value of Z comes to 0.6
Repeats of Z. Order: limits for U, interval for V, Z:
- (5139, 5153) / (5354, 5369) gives -1.9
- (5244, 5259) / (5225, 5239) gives 0.2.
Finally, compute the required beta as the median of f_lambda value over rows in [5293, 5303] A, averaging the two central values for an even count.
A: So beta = 15.1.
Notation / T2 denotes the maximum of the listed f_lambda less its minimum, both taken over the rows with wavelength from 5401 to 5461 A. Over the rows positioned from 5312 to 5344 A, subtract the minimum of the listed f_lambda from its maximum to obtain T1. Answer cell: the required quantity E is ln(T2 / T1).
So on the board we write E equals -0.03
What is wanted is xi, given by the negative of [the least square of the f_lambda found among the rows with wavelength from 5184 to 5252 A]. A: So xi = -53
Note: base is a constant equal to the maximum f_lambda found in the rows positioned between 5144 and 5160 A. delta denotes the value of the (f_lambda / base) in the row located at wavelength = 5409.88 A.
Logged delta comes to 0.96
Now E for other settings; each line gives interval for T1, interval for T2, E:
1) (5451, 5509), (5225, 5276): -0.05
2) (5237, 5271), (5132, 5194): 0.00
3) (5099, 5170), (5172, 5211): 0.41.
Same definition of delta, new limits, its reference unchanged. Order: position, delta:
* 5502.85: 0.97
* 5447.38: 0.86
